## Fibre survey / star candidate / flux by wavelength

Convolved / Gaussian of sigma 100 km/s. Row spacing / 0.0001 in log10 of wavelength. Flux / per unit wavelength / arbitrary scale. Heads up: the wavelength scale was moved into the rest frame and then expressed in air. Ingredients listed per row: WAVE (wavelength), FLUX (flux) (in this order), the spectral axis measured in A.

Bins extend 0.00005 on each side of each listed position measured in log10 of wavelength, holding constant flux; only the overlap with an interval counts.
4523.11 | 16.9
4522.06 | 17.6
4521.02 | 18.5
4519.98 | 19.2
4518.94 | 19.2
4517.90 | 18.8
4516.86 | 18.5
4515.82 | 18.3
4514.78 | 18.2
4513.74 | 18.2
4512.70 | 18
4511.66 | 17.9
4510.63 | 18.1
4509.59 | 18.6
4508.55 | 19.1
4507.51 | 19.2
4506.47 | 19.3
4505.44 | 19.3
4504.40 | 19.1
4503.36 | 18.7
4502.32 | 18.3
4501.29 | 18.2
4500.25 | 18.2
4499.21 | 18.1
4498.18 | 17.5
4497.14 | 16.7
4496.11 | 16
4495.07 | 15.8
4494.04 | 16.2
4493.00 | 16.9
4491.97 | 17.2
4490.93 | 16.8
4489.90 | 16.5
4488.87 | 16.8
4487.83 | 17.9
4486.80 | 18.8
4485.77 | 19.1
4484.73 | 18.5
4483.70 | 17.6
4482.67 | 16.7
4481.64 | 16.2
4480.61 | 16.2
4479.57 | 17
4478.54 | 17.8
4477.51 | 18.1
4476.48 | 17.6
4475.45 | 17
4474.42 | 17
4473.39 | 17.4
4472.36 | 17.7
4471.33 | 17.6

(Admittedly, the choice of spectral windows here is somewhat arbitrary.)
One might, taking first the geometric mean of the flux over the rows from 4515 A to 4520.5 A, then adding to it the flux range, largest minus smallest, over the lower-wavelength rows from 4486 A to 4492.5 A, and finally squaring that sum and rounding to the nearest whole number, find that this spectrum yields 445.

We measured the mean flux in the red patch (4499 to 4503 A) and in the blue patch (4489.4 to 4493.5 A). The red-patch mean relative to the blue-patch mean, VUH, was 1.08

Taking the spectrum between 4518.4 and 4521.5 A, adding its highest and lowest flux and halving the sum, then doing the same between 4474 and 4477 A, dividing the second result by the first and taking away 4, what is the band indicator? -3.08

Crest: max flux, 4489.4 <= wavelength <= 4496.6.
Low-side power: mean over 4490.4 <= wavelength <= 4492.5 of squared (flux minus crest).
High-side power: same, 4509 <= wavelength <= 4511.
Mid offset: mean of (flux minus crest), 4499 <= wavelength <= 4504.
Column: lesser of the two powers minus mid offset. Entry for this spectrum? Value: -1.0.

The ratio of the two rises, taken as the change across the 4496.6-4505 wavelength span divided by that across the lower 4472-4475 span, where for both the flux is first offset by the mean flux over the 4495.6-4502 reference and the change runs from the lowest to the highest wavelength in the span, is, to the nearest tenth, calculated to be -3.4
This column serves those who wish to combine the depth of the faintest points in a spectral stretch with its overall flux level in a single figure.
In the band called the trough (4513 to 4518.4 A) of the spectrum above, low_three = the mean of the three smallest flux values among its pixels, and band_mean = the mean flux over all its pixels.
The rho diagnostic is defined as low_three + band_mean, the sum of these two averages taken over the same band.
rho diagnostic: 36.6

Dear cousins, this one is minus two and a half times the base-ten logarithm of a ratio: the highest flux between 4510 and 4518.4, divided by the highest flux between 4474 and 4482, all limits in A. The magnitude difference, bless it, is -0.041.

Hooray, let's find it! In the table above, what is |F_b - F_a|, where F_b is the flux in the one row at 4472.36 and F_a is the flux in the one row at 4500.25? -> 0.50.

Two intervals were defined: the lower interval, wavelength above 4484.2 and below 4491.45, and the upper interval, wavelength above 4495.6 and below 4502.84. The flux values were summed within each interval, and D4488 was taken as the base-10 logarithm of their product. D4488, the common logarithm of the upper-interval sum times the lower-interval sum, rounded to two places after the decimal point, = 4.18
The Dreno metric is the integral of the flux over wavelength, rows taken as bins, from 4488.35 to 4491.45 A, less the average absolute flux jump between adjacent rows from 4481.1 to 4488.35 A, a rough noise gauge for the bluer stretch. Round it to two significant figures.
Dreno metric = 51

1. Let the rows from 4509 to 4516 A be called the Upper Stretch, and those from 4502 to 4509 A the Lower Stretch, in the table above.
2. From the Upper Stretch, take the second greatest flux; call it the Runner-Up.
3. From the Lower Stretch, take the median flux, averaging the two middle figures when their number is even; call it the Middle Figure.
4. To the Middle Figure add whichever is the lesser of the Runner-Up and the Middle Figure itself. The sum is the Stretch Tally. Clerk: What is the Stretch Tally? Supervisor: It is 37.4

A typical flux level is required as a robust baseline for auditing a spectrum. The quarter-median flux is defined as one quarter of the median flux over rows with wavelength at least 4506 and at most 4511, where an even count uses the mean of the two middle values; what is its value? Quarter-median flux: 4.8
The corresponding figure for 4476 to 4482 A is 4.3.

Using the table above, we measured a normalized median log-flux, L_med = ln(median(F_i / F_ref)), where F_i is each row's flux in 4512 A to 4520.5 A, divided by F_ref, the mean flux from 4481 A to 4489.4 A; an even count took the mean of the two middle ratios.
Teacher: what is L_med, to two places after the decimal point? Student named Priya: 0.04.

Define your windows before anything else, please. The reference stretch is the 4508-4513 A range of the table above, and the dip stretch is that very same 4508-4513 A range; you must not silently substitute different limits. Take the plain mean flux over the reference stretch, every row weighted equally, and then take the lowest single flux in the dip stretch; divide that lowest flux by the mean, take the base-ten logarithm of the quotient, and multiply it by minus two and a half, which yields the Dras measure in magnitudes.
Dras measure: 0.03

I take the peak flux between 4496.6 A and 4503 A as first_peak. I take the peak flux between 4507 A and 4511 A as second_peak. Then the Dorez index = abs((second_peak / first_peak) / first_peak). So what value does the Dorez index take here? 0.057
